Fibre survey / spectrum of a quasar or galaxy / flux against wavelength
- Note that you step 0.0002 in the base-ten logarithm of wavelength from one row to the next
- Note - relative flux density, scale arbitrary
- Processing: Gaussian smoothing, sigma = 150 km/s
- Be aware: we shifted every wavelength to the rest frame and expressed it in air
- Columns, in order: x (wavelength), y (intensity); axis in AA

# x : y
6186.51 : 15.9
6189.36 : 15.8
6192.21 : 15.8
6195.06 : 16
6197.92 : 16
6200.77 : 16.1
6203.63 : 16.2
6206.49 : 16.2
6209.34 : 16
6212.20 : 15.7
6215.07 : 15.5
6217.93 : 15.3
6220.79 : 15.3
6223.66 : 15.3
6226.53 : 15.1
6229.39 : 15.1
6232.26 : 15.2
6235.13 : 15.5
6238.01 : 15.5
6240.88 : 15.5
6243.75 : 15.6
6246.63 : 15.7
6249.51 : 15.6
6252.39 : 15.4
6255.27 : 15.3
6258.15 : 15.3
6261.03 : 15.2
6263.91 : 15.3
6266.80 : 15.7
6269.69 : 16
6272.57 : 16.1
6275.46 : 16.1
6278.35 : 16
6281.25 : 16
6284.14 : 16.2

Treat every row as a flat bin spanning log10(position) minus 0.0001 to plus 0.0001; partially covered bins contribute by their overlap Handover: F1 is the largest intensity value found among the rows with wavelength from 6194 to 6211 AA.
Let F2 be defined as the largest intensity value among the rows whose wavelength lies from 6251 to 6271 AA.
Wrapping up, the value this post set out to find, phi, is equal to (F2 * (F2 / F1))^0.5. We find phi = 4.0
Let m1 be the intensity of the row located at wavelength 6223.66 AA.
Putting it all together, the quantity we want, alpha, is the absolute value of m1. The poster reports 15.30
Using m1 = 15.3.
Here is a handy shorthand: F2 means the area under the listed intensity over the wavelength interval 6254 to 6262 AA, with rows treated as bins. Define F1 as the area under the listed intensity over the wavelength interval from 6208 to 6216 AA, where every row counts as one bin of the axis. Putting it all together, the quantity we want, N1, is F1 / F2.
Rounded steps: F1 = 126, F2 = 122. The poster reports 1.03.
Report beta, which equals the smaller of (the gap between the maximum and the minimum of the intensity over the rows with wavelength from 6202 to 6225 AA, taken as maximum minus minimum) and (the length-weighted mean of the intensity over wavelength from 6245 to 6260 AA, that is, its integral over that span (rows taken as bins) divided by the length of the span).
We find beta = 0.90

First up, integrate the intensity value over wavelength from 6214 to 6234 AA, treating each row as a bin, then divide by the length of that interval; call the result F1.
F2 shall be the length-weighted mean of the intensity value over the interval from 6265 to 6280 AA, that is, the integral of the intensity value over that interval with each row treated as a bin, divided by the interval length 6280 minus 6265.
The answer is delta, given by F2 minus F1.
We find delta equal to 0.7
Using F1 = 15.3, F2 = 16.0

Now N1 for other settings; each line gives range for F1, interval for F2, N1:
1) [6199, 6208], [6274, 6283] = 1.01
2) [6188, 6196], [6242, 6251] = 0.90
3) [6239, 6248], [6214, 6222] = 1.14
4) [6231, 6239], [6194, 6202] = 0.96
